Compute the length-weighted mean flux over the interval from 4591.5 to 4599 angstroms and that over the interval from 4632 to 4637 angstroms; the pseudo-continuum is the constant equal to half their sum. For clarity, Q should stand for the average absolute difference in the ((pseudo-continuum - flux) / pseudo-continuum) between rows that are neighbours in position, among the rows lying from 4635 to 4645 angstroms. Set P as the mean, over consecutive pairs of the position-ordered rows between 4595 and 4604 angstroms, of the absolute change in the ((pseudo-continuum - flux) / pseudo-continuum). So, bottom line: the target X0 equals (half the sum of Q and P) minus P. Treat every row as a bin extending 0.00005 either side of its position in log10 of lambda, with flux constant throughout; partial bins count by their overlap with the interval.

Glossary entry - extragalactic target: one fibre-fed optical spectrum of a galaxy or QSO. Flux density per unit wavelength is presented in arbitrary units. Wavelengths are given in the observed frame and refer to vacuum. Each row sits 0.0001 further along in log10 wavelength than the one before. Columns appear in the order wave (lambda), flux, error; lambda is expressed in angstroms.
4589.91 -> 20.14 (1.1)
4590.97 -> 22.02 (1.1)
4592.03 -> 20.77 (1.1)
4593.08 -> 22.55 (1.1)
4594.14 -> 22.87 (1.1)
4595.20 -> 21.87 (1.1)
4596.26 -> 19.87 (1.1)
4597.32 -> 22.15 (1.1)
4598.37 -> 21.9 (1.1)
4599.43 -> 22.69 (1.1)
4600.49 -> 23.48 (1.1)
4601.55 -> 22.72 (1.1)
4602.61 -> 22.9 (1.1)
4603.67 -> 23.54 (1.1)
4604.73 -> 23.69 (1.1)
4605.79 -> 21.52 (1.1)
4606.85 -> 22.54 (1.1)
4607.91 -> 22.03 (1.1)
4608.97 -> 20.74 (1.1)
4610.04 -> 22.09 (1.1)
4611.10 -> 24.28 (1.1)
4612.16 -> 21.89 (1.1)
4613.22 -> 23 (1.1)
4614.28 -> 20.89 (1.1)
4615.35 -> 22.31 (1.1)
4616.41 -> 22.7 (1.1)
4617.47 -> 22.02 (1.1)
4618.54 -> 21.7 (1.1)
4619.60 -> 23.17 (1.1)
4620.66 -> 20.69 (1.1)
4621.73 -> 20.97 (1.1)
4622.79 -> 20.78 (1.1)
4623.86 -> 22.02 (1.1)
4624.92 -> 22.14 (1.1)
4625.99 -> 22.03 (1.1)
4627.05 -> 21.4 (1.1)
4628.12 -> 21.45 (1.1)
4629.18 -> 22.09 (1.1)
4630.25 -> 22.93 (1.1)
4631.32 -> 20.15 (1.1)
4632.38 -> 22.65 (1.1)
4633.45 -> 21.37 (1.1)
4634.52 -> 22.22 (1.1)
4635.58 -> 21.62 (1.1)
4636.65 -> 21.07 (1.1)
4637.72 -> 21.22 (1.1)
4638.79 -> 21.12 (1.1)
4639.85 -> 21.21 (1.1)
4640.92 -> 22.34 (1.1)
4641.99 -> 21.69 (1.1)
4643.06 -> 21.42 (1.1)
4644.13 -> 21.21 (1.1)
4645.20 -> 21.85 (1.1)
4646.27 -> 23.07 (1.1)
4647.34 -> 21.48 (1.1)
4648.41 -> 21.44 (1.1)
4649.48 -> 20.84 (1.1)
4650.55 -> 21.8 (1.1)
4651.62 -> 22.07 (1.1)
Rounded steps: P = 0.044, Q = 0.018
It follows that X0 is -0.013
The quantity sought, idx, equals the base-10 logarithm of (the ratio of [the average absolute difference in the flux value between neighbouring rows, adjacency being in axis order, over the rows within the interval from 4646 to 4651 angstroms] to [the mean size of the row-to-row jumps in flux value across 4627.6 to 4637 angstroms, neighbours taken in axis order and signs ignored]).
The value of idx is -0.20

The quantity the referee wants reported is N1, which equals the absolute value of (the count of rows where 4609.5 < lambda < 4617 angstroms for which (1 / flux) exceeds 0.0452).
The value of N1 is 3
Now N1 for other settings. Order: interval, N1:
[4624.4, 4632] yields 5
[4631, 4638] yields 5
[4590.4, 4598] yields 4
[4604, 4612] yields 4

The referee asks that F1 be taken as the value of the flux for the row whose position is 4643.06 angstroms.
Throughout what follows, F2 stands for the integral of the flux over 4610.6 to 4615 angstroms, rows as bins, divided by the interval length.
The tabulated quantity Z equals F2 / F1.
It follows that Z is 1.05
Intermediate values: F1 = 21.42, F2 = 22.5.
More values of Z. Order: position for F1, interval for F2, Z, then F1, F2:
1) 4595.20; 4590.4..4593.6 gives 1.00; 21.87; 21.8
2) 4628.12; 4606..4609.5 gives 1.01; 21.45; 21.8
